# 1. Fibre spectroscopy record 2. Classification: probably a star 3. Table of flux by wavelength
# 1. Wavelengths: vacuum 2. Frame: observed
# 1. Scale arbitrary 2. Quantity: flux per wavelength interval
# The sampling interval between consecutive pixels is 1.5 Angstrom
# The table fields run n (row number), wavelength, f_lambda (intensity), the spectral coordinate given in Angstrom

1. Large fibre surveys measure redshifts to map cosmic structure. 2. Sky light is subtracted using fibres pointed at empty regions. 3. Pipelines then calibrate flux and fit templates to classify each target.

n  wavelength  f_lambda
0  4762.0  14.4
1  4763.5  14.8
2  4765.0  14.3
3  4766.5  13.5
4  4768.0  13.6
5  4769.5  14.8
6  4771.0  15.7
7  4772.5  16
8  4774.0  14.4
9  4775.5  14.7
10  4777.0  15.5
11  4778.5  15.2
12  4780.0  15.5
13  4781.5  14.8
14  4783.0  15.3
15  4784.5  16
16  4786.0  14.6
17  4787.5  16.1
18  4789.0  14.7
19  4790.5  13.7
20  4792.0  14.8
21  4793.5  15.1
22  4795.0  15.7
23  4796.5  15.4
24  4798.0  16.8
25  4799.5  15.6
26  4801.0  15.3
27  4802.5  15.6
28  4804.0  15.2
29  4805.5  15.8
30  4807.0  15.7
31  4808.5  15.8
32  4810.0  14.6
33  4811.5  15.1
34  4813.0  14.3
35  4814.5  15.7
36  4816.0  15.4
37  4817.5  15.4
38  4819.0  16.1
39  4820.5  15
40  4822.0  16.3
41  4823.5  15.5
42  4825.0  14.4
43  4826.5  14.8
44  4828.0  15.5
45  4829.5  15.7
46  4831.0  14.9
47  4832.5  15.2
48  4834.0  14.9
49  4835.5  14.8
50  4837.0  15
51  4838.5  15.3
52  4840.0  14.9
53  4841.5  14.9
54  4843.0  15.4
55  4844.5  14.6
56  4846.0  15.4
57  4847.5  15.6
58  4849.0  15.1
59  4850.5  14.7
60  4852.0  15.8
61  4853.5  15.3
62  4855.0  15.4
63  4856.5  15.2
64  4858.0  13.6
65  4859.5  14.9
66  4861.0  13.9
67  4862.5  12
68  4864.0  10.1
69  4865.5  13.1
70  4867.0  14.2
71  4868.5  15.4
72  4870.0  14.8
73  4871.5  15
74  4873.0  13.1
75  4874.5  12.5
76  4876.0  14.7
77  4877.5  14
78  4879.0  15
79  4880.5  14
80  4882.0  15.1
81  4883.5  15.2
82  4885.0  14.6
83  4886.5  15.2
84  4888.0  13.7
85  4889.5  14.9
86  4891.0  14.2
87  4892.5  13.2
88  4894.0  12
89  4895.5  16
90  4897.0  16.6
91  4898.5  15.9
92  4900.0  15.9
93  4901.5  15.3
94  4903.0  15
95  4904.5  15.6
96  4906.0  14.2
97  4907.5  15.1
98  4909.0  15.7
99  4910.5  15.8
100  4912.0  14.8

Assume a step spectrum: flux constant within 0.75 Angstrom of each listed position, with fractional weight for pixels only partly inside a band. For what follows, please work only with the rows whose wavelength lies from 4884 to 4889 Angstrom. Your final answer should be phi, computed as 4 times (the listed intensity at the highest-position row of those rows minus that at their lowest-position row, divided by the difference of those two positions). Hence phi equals -1.2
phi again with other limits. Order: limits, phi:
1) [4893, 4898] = 6.1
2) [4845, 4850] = -0.4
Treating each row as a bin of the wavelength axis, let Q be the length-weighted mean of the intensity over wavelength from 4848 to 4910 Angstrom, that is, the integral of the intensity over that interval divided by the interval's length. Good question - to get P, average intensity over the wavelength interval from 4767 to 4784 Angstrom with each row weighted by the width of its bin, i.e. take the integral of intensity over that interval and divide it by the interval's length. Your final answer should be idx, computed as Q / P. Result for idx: 0.97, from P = 15.0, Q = 14.5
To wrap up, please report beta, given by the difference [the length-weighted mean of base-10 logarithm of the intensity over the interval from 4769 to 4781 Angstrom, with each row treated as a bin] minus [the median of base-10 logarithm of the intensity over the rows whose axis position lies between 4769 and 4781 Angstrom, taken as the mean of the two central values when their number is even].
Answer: -0.0038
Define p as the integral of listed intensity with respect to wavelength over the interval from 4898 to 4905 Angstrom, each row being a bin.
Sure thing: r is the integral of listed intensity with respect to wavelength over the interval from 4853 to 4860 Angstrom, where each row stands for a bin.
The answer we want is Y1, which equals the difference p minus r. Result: 5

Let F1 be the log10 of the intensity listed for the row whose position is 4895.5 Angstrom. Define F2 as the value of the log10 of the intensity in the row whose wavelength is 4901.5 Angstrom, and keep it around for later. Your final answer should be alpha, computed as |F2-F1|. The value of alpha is 0.02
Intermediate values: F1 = 1.20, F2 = 1.18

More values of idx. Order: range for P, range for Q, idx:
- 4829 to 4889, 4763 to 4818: 1.04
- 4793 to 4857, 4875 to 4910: 0.97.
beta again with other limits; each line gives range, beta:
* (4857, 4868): -0.0157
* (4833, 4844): 0.0035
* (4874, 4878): -0.0074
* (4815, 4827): -0.0008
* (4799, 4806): -0.0032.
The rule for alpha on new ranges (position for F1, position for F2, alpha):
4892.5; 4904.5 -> 0.07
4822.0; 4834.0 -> 0.04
